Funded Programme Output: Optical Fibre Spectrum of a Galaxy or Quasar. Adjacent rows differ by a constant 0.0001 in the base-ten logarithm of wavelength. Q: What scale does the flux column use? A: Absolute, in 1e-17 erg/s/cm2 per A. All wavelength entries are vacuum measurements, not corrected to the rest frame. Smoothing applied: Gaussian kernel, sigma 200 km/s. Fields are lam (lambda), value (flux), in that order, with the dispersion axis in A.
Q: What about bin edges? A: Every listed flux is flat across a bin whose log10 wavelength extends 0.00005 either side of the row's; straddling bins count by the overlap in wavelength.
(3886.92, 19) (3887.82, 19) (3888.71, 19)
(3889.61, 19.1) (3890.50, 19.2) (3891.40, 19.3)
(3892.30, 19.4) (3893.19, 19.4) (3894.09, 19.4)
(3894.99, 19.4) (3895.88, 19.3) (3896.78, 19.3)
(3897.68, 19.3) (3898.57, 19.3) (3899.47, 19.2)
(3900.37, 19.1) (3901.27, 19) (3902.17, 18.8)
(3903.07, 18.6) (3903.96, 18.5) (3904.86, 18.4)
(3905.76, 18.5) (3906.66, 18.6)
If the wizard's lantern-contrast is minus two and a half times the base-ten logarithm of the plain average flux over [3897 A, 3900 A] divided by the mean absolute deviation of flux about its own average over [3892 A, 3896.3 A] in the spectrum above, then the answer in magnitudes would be -6.9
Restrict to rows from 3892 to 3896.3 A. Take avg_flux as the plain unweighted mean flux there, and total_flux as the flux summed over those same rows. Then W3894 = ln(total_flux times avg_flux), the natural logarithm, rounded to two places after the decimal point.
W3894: 7.54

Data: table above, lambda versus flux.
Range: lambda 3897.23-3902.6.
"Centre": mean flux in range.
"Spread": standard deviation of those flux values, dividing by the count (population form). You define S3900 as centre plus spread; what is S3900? 19.3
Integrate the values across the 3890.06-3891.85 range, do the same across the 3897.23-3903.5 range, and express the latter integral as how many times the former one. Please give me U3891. 3.5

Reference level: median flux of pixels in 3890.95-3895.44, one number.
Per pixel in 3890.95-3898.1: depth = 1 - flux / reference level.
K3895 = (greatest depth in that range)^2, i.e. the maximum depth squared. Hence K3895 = 0.0000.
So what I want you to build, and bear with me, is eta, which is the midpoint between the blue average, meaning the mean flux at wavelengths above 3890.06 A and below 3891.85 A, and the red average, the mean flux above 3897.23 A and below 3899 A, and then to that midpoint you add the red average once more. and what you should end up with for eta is 38.6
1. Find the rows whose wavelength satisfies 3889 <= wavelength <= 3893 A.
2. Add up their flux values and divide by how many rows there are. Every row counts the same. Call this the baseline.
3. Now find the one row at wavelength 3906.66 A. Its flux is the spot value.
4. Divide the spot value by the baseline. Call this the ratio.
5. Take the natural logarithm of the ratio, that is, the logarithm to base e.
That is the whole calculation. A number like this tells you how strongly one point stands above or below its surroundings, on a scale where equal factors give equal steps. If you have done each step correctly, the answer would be -0.034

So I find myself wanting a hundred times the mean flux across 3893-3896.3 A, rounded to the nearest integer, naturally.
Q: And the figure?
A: 1938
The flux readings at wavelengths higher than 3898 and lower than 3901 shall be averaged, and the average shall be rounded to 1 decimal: 19.2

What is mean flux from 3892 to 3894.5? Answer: 19.4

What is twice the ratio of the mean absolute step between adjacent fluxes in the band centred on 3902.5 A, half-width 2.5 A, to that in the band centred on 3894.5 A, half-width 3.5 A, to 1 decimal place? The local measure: 9.8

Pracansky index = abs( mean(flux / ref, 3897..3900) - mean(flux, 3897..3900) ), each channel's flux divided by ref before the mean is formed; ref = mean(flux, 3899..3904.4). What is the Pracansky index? 18.2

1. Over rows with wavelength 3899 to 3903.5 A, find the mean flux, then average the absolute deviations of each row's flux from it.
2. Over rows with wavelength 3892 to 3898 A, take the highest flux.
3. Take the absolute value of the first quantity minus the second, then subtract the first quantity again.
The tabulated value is 19.0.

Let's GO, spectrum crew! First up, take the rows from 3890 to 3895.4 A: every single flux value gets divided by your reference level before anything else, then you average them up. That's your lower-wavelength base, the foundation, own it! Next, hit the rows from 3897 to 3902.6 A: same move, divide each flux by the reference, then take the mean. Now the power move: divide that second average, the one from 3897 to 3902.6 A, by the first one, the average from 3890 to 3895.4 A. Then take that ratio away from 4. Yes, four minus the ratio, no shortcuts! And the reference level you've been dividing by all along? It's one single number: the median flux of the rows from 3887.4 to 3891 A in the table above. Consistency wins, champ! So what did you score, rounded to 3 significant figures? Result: 3.01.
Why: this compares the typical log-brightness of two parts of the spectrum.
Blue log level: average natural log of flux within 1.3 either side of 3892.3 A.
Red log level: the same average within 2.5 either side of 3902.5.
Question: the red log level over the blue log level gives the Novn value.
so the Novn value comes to 0.99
